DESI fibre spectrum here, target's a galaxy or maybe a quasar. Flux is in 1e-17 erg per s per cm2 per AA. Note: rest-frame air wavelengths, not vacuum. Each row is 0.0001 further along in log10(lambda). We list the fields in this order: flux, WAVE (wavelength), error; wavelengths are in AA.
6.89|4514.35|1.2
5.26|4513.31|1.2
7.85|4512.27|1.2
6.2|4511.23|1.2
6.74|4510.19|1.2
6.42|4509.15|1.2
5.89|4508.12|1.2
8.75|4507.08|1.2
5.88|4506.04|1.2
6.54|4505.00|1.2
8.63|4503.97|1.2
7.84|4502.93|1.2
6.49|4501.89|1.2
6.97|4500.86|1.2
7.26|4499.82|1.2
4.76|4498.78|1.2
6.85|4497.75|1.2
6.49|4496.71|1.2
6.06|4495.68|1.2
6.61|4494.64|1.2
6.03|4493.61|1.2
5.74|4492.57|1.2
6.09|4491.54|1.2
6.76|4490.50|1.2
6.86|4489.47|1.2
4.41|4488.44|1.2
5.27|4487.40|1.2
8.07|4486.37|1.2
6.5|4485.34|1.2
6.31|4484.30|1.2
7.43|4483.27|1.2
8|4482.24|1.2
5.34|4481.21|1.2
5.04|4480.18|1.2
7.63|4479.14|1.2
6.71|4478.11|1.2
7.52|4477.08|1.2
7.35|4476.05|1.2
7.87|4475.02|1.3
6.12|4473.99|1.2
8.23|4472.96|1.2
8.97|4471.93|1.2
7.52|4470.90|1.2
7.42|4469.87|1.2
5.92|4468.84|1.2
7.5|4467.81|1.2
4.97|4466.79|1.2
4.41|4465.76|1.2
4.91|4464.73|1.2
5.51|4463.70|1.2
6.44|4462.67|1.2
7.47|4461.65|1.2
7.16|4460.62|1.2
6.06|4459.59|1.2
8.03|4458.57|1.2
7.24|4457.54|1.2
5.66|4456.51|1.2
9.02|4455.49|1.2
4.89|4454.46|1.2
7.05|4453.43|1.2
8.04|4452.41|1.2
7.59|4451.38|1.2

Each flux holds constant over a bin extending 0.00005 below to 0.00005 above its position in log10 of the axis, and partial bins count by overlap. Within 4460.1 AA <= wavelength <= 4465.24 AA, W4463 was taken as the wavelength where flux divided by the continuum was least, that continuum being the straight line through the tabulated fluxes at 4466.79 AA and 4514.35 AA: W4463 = 4464.73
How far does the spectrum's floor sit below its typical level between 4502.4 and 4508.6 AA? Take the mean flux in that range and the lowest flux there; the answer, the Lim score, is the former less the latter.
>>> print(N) 1.4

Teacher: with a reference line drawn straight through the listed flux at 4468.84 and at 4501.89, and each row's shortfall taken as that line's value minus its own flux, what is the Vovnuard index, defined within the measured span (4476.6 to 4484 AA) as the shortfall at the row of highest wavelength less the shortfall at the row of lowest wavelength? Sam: 0.2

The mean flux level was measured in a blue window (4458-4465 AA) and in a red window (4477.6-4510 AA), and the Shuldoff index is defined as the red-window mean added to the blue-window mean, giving 13.1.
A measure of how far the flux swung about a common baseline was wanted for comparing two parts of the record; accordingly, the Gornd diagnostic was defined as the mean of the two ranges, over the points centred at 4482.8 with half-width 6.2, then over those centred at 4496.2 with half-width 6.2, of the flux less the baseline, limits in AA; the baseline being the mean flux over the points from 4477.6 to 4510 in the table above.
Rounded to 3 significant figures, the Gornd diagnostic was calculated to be 3.08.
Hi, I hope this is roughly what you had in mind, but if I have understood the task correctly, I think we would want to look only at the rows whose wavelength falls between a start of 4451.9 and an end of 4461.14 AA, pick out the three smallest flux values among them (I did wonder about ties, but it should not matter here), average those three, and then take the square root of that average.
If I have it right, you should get 2.35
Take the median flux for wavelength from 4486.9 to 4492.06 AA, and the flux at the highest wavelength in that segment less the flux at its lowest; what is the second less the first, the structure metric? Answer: -5.3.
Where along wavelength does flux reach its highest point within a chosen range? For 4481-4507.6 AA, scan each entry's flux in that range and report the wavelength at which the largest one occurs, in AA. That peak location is 4507.08 AA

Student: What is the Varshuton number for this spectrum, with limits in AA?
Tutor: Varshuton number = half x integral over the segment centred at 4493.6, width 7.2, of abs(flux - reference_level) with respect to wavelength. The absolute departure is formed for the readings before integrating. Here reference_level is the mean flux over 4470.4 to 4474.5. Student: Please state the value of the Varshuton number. 5.3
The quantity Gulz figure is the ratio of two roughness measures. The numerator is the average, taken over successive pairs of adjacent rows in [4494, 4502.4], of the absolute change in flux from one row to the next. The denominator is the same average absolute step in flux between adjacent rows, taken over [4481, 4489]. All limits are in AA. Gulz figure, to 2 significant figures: 0.69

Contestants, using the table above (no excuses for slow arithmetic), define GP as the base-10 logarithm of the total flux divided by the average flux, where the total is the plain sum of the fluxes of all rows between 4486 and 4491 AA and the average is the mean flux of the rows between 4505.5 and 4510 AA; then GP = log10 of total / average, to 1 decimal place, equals 0.7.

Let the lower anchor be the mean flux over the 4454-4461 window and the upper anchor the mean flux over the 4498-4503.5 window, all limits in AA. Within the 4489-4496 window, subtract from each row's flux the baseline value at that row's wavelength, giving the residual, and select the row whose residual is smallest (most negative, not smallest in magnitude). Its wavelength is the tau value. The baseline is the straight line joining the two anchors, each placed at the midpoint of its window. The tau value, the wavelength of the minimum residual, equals 4492.57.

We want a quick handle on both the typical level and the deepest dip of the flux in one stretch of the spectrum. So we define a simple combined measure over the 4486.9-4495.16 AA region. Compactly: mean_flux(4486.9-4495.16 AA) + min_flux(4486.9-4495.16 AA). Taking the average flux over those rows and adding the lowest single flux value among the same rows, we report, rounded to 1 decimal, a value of 10.4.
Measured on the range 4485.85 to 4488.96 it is 10.3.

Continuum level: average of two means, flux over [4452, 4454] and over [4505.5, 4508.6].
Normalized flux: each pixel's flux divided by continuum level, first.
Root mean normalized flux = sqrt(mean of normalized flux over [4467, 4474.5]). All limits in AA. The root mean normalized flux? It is 1.01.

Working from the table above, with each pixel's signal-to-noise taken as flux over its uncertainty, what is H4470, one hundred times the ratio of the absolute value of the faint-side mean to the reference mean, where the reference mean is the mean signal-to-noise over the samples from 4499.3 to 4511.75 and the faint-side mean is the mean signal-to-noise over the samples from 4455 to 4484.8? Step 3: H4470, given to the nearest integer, 98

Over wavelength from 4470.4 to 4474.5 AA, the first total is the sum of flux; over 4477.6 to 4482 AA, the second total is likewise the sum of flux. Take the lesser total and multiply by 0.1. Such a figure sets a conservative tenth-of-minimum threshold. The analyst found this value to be 2.47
